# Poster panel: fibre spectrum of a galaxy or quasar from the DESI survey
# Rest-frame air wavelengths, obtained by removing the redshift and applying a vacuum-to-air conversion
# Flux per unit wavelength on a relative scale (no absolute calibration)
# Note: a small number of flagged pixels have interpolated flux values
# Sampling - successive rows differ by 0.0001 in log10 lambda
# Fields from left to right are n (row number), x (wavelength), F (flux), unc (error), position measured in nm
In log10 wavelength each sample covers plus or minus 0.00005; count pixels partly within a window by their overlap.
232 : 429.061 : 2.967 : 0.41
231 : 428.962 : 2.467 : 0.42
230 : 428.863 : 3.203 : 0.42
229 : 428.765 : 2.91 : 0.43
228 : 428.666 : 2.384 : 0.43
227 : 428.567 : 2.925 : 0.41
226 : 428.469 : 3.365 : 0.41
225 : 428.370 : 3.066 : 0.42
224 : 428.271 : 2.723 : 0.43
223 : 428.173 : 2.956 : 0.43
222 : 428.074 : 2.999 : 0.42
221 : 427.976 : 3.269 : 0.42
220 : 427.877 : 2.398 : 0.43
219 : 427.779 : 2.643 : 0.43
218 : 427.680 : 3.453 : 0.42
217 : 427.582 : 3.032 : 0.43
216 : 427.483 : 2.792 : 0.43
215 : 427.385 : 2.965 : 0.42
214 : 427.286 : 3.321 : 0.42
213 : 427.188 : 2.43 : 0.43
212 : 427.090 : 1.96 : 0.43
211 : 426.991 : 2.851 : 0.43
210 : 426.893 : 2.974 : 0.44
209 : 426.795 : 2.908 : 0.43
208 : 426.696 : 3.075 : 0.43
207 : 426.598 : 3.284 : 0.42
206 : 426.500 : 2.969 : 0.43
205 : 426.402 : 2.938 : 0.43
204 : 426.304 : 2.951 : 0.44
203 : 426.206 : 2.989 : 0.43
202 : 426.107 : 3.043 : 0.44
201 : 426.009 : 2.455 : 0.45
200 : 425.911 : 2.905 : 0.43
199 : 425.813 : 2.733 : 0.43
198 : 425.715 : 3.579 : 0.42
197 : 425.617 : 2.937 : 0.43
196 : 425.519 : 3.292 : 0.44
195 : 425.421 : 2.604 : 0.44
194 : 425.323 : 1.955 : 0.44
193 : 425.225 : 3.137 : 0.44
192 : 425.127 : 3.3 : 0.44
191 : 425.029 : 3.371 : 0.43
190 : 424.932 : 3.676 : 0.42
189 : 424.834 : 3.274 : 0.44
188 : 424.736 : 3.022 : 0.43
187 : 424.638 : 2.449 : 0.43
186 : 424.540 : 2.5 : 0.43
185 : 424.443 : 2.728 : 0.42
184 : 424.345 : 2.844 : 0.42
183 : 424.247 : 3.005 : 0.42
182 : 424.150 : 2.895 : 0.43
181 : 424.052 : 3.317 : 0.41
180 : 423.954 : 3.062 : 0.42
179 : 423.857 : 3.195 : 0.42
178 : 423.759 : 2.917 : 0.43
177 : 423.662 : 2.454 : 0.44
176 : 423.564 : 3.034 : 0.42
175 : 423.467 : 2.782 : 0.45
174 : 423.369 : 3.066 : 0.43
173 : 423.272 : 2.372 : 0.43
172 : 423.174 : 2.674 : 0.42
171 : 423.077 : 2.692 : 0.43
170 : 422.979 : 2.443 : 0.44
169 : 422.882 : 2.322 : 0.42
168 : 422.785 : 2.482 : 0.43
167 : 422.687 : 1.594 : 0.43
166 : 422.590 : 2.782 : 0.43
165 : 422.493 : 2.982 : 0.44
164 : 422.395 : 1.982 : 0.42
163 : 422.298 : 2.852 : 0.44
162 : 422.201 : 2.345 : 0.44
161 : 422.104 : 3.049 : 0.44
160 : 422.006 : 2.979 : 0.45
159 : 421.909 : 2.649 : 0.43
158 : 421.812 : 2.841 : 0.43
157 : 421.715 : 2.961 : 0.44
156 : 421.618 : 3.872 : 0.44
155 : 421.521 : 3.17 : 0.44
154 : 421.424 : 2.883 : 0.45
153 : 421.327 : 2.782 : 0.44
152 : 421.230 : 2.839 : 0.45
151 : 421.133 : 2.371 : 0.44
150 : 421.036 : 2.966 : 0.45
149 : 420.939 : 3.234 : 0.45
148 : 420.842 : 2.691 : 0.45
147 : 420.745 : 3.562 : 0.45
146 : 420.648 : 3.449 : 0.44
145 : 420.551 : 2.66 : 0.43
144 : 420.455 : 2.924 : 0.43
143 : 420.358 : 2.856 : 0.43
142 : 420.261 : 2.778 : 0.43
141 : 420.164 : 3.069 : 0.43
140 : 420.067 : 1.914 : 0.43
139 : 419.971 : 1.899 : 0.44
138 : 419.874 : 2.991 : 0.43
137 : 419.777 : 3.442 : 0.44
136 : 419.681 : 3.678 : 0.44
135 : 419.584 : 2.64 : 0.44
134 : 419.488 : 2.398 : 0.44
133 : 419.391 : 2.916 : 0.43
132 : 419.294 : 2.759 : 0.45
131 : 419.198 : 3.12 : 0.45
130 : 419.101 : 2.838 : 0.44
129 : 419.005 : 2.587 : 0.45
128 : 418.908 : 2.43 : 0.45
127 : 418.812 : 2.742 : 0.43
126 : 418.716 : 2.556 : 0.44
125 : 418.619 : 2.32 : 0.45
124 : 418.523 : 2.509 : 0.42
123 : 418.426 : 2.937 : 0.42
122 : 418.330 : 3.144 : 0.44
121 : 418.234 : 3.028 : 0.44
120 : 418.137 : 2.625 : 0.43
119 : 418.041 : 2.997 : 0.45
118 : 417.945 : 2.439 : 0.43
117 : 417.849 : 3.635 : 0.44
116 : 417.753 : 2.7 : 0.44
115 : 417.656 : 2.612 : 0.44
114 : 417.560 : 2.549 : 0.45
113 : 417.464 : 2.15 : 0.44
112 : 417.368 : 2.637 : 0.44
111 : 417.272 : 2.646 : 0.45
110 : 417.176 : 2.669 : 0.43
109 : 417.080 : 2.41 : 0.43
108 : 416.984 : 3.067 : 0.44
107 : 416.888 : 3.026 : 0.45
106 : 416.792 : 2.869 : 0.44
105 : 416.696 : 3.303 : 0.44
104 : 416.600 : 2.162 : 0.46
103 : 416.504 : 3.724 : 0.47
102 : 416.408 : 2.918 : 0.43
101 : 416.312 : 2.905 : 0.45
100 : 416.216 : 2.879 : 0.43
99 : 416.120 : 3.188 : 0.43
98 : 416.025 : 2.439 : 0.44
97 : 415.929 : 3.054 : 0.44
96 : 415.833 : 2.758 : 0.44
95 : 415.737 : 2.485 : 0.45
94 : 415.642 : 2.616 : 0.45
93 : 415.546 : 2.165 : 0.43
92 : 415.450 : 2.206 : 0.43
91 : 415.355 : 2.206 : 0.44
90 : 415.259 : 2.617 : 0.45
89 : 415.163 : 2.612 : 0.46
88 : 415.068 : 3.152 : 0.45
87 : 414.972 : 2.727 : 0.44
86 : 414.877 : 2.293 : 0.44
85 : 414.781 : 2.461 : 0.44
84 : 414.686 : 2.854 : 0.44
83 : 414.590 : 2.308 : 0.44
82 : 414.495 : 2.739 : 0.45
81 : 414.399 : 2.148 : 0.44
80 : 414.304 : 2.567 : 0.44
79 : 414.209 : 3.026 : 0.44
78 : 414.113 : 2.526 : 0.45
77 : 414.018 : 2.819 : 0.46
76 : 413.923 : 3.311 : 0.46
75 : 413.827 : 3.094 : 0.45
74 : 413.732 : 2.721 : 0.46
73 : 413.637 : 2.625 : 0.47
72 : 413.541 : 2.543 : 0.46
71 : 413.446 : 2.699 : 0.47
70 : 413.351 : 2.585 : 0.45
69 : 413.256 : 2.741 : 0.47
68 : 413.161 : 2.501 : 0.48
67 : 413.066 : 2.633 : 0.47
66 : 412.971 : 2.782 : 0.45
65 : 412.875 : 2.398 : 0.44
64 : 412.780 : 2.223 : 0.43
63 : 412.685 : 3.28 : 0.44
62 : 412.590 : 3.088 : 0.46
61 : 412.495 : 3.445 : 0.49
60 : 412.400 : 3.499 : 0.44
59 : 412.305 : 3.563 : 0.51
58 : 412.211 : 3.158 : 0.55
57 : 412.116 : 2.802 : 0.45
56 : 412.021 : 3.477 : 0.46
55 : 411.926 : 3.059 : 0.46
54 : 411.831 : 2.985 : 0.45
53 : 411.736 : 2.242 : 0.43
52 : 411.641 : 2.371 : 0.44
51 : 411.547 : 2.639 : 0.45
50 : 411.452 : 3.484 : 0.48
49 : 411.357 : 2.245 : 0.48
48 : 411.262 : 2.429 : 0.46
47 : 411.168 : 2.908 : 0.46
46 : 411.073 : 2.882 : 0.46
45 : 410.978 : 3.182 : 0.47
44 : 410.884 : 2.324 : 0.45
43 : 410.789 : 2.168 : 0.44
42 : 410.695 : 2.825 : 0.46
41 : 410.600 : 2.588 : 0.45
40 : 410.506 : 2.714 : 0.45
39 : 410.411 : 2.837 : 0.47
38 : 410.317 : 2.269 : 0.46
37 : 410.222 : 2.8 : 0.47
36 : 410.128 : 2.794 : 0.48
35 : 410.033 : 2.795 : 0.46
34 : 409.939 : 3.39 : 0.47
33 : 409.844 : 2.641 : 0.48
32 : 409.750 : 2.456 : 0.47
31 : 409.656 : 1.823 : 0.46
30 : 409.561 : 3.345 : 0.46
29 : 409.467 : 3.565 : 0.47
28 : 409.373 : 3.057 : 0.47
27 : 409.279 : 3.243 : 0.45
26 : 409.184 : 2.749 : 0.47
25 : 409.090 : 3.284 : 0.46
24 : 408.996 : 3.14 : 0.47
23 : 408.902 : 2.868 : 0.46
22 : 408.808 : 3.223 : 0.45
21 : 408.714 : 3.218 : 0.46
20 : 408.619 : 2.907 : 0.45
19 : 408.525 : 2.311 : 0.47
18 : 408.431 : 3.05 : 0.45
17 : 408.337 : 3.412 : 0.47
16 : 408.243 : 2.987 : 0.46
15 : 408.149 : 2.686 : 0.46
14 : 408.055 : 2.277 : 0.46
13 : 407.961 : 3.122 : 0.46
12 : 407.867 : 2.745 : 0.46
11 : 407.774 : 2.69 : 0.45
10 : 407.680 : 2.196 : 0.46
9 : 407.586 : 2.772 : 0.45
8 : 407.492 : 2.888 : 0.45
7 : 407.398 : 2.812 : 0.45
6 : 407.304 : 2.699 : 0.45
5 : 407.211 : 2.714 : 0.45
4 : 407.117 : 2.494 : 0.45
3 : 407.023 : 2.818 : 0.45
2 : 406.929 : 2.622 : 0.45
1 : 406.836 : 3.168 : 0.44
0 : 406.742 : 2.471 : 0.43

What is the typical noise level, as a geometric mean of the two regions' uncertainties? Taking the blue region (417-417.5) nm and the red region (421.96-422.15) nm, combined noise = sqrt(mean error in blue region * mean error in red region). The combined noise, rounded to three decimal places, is 0.441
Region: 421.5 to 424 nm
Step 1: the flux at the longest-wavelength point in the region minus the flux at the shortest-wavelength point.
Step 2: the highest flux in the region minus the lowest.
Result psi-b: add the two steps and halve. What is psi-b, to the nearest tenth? 1.1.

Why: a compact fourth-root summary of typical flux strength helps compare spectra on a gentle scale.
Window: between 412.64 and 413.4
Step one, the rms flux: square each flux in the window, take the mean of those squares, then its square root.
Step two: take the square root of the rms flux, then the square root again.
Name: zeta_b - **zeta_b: 1.28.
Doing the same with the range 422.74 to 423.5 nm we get 1.27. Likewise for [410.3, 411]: 1.27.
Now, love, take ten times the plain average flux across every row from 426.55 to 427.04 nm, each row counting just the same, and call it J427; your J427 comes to 30.2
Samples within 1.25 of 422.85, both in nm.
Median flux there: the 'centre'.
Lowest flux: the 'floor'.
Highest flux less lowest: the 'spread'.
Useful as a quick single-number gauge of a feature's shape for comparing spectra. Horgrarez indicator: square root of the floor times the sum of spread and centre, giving 2.85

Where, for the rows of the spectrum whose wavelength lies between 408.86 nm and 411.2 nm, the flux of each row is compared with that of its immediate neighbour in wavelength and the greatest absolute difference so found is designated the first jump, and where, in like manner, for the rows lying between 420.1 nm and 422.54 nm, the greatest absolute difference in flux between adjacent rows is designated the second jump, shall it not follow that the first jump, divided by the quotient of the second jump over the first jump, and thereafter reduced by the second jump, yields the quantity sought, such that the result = 1.3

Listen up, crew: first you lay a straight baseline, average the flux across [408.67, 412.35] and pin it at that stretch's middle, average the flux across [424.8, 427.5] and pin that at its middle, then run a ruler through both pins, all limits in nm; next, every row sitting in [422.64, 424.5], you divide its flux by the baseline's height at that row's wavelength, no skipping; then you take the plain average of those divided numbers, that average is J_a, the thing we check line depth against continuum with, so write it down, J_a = 0.930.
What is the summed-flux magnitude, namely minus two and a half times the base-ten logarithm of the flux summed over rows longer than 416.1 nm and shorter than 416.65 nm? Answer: -3.12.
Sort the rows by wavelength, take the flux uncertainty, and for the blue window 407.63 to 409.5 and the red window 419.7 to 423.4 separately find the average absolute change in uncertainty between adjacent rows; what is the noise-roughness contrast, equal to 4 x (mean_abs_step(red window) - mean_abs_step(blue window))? -0.013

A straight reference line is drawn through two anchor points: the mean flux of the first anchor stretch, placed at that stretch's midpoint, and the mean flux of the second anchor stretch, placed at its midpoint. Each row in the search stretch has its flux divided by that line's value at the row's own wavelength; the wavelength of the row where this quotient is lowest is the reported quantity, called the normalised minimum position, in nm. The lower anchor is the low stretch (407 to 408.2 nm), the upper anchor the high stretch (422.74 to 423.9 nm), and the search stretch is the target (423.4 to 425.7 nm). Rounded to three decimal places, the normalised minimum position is 425.323 nm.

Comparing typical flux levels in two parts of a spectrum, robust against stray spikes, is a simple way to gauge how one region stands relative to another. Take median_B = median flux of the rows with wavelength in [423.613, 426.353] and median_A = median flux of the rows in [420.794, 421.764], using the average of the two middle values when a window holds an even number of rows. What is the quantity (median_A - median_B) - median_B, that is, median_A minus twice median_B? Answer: -3.0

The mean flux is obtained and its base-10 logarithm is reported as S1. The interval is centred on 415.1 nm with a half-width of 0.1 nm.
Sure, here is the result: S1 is 0.460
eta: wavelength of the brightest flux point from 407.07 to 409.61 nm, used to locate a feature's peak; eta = 409.467 nm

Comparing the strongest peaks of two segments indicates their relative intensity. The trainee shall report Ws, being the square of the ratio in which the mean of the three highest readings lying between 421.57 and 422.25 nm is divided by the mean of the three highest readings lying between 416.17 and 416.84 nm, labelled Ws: 1.0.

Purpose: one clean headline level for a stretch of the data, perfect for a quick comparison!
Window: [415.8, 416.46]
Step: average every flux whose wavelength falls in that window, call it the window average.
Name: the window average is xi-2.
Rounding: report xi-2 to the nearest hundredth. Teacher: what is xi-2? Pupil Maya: 2.88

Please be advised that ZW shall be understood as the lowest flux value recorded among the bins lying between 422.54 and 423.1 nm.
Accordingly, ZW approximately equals 1.594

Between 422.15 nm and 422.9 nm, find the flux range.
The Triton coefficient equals 1.4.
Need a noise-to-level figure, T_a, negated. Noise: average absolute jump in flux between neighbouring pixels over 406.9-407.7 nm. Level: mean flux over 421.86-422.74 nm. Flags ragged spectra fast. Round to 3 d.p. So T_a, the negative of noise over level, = -0.079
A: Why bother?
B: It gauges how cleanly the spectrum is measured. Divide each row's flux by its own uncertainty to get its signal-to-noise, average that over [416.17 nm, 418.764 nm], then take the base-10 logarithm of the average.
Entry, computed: 0.80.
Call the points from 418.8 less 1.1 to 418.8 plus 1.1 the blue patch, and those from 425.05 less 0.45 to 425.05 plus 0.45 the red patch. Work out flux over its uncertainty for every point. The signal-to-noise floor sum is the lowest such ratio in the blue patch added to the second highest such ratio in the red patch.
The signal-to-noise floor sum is 13.0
